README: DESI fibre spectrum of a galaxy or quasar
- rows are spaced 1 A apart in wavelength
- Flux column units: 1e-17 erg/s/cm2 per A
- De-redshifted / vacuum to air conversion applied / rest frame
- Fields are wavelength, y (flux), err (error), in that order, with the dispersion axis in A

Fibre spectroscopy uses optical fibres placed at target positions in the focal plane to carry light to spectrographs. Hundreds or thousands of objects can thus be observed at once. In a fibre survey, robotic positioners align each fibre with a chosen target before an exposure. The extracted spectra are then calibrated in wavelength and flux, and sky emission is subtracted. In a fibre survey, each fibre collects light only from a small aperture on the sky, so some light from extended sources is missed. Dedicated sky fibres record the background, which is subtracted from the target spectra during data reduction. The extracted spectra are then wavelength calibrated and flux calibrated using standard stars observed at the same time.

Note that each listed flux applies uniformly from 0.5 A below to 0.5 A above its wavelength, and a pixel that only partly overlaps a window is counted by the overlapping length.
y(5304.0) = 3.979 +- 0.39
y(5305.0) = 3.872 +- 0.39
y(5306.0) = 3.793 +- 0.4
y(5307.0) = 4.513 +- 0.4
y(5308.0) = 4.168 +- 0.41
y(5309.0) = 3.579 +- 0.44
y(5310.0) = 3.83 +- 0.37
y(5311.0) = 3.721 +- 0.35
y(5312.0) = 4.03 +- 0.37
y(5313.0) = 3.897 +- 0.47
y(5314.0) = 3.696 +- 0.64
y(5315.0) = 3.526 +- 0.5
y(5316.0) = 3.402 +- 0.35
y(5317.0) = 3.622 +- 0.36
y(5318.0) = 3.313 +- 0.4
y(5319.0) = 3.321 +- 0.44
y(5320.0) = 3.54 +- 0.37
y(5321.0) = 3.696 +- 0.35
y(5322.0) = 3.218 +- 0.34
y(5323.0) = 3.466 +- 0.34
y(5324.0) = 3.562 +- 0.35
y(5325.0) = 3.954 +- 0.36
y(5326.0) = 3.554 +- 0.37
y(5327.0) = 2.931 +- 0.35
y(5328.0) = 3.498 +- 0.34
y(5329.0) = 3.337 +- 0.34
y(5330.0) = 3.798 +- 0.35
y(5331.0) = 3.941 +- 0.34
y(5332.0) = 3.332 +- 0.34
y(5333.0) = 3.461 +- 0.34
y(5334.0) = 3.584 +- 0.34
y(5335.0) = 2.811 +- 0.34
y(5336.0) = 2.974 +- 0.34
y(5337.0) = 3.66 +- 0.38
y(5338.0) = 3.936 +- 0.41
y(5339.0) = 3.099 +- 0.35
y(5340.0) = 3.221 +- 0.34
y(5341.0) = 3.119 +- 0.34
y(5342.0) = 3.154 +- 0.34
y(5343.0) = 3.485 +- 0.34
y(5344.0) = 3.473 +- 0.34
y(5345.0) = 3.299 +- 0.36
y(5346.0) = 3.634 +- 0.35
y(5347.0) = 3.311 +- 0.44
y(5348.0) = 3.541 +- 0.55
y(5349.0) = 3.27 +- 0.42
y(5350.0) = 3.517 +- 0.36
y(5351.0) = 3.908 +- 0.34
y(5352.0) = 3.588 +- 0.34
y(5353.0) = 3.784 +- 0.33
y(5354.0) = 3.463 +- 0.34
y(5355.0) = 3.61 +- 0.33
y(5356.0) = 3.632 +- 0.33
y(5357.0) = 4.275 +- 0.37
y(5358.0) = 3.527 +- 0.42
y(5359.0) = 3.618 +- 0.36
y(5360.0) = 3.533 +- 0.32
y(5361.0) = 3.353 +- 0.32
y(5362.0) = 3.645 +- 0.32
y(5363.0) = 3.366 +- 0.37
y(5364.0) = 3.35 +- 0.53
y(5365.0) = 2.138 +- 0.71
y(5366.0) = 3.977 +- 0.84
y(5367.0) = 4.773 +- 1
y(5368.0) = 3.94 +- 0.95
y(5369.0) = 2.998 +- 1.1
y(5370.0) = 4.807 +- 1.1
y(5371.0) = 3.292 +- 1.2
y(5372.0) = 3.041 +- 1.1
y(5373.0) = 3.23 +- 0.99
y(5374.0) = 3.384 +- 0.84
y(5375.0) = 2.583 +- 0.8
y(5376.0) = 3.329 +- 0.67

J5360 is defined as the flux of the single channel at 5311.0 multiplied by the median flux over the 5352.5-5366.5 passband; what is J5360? 13.3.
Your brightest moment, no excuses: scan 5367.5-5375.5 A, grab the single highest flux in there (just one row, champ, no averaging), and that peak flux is 4.807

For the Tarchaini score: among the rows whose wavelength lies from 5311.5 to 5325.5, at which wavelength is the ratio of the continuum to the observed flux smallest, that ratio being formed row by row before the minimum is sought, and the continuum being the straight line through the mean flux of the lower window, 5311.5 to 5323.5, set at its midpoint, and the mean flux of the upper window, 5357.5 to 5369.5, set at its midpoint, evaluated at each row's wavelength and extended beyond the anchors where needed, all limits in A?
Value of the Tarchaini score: 5312.0 A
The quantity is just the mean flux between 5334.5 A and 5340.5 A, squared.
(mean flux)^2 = 10.8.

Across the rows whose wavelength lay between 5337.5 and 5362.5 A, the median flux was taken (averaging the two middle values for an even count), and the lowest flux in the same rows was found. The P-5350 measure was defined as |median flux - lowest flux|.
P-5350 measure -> 0.4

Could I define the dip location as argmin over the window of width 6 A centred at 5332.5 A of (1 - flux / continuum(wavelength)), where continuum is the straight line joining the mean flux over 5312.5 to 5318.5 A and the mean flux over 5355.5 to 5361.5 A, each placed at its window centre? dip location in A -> 5331.0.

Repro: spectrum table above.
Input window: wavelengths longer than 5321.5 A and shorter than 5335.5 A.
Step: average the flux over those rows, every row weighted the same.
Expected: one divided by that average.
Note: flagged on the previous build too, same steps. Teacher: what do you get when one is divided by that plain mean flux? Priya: 0.289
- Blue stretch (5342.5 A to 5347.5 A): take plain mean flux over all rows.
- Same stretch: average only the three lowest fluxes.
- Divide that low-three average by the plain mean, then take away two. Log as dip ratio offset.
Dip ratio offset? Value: -1.02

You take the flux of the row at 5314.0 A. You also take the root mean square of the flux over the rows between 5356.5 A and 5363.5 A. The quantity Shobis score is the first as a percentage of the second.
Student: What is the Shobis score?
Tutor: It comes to 102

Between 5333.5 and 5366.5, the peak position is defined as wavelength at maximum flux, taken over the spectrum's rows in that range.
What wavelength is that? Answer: 5357.0 A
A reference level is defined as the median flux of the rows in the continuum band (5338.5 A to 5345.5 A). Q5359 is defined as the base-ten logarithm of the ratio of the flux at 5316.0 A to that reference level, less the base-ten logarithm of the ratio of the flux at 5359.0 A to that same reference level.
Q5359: -0.027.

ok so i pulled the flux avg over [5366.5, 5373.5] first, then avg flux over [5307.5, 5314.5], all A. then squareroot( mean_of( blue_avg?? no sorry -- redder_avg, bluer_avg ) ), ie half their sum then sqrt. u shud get 1.95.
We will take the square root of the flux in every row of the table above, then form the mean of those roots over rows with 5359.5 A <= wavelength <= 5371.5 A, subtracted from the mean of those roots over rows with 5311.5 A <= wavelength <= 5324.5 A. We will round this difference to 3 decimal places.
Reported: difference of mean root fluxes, -0.001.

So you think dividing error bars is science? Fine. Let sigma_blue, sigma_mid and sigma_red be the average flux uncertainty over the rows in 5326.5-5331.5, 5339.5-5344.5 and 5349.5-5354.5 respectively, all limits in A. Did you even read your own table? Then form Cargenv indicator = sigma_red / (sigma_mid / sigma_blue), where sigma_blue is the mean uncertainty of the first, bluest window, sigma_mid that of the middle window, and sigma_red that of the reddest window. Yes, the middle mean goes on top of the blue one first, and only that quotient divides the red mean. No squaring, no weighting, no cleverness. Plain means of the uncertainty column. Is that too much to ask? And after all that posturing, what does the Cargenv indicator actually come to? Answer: 0.35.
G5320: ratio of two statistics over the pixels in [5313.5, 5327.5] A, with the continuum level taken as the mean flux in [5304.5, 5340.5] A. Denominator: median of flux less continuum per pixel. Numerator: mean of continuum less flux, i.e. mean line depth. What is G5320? -2.0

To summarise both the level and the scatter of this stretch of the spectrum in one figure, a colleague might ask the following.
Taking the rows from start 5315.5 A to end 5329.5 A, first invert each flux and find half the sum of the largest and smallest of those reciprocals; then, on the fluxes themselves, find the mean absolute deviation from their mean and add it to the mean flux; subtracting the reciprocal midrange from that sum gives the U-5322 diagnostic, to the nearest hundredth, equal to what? 3.34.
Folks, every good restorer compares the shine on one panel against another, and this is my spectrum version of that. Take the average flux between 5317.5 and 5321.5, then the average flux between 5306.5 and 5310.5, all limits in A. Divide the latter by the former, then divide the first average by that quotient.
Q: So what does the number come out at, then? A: 3.0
